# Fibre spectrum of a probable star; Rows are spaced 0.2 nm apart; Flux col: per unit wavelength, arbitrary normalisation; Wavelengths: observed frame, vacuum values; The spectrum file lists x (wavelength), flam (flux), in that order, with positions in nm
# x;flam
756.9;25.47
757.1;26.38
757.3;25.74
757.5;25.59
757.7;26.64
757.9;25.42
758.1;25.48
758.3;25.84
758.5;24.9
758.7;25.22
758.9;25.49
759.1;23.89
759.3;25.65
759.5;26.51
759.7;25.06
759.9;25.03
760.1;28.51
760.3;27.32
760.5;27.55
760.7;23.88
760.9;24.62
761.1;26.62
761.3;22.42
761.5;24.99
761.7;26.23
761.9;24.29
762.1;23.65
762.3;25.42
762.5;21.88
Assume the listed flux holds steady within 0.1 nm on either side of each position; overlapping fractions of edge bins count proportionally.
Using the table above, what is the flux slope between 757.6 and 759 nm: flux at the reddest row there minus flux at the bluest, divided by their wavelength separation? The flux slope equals -1.0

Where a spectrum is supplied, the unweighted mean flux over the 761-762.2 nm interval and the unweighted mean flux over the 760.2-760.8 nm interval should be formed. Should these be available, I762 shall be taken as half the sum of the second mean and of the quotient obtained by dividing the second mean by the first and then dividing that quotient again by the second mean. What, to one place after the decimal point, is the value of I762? 13.1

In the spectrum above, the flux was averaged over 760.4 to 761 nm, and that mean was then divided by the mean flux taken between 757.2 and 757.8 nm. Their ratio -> 0.98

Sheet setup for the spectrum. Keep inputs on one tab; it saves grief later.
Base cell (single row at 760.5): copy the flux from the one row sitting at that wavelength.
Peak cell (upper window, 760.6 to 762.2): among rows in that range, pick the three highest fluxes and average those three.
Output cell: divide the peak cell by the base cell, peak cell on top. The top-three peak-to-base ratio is 0.94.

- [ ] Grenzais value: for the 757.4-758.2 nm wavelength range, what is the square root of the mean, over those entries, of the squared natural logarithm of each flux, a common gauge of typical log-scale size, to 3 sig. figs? 3.25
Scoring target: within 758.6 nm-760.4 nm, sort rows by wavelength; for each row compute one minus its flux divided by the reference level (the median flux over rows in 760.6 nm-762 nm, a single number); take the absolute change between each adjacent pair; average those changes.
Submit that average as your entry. 0.054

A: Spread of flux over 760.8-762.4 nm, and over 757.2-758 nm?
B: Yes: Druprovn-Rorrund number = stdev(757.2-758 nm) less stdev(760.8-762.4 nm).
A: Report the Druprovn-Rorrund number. -0.8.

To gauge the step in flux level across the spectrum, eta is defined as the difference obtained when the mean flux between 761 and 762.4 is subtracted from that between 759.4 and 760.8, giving 1.5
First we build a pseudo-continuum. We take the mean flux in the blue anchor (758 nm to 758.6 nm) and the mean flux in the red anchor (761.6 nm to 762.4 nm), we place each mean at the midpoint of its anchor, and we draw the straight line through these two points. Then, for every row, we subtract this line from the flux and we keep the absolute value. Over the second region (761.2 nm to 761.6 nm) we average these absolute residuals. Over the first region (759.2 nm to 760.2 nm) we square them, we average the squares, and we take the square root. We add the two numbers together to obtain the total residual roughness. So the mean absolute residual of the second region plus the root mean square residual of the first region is 2.91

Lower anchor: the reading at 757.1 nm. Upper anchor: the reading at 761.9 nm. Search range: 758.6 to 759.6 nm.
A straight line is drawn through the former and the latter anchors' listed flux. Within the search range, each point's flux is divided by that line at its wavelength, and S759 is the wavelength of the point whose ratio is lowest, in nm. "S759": 759.1 nm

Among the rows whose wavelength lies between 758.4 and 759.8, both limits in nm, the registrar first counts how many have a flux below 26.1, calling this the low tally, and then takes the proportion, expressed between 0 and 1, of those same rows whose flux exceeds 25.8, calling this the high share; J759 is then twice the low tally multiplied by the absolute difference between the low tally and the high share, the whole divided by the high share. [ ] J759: 492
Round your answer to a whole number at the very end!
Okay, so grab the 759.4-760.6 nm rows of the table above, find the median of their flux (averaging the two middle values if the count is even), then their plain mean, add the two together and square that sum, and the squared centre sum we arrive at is 2871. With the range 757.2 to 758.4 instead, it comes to 2647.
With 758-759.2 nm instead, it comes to 2549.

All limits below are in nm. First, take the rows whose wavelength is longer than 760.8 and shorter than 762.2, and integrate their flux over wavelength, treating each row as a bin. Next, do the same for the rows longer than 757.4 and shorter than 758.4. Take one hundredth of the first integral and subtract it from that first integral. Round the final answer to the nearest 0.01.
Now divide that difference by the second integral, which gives 1.33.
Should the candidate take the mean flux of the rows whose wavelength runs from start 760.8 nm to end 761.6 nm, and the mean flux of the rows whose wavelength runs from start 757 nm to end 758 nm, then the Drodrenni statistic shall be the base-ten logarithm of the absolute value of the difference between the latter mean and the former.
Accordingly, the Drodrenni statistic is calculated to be 0.11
